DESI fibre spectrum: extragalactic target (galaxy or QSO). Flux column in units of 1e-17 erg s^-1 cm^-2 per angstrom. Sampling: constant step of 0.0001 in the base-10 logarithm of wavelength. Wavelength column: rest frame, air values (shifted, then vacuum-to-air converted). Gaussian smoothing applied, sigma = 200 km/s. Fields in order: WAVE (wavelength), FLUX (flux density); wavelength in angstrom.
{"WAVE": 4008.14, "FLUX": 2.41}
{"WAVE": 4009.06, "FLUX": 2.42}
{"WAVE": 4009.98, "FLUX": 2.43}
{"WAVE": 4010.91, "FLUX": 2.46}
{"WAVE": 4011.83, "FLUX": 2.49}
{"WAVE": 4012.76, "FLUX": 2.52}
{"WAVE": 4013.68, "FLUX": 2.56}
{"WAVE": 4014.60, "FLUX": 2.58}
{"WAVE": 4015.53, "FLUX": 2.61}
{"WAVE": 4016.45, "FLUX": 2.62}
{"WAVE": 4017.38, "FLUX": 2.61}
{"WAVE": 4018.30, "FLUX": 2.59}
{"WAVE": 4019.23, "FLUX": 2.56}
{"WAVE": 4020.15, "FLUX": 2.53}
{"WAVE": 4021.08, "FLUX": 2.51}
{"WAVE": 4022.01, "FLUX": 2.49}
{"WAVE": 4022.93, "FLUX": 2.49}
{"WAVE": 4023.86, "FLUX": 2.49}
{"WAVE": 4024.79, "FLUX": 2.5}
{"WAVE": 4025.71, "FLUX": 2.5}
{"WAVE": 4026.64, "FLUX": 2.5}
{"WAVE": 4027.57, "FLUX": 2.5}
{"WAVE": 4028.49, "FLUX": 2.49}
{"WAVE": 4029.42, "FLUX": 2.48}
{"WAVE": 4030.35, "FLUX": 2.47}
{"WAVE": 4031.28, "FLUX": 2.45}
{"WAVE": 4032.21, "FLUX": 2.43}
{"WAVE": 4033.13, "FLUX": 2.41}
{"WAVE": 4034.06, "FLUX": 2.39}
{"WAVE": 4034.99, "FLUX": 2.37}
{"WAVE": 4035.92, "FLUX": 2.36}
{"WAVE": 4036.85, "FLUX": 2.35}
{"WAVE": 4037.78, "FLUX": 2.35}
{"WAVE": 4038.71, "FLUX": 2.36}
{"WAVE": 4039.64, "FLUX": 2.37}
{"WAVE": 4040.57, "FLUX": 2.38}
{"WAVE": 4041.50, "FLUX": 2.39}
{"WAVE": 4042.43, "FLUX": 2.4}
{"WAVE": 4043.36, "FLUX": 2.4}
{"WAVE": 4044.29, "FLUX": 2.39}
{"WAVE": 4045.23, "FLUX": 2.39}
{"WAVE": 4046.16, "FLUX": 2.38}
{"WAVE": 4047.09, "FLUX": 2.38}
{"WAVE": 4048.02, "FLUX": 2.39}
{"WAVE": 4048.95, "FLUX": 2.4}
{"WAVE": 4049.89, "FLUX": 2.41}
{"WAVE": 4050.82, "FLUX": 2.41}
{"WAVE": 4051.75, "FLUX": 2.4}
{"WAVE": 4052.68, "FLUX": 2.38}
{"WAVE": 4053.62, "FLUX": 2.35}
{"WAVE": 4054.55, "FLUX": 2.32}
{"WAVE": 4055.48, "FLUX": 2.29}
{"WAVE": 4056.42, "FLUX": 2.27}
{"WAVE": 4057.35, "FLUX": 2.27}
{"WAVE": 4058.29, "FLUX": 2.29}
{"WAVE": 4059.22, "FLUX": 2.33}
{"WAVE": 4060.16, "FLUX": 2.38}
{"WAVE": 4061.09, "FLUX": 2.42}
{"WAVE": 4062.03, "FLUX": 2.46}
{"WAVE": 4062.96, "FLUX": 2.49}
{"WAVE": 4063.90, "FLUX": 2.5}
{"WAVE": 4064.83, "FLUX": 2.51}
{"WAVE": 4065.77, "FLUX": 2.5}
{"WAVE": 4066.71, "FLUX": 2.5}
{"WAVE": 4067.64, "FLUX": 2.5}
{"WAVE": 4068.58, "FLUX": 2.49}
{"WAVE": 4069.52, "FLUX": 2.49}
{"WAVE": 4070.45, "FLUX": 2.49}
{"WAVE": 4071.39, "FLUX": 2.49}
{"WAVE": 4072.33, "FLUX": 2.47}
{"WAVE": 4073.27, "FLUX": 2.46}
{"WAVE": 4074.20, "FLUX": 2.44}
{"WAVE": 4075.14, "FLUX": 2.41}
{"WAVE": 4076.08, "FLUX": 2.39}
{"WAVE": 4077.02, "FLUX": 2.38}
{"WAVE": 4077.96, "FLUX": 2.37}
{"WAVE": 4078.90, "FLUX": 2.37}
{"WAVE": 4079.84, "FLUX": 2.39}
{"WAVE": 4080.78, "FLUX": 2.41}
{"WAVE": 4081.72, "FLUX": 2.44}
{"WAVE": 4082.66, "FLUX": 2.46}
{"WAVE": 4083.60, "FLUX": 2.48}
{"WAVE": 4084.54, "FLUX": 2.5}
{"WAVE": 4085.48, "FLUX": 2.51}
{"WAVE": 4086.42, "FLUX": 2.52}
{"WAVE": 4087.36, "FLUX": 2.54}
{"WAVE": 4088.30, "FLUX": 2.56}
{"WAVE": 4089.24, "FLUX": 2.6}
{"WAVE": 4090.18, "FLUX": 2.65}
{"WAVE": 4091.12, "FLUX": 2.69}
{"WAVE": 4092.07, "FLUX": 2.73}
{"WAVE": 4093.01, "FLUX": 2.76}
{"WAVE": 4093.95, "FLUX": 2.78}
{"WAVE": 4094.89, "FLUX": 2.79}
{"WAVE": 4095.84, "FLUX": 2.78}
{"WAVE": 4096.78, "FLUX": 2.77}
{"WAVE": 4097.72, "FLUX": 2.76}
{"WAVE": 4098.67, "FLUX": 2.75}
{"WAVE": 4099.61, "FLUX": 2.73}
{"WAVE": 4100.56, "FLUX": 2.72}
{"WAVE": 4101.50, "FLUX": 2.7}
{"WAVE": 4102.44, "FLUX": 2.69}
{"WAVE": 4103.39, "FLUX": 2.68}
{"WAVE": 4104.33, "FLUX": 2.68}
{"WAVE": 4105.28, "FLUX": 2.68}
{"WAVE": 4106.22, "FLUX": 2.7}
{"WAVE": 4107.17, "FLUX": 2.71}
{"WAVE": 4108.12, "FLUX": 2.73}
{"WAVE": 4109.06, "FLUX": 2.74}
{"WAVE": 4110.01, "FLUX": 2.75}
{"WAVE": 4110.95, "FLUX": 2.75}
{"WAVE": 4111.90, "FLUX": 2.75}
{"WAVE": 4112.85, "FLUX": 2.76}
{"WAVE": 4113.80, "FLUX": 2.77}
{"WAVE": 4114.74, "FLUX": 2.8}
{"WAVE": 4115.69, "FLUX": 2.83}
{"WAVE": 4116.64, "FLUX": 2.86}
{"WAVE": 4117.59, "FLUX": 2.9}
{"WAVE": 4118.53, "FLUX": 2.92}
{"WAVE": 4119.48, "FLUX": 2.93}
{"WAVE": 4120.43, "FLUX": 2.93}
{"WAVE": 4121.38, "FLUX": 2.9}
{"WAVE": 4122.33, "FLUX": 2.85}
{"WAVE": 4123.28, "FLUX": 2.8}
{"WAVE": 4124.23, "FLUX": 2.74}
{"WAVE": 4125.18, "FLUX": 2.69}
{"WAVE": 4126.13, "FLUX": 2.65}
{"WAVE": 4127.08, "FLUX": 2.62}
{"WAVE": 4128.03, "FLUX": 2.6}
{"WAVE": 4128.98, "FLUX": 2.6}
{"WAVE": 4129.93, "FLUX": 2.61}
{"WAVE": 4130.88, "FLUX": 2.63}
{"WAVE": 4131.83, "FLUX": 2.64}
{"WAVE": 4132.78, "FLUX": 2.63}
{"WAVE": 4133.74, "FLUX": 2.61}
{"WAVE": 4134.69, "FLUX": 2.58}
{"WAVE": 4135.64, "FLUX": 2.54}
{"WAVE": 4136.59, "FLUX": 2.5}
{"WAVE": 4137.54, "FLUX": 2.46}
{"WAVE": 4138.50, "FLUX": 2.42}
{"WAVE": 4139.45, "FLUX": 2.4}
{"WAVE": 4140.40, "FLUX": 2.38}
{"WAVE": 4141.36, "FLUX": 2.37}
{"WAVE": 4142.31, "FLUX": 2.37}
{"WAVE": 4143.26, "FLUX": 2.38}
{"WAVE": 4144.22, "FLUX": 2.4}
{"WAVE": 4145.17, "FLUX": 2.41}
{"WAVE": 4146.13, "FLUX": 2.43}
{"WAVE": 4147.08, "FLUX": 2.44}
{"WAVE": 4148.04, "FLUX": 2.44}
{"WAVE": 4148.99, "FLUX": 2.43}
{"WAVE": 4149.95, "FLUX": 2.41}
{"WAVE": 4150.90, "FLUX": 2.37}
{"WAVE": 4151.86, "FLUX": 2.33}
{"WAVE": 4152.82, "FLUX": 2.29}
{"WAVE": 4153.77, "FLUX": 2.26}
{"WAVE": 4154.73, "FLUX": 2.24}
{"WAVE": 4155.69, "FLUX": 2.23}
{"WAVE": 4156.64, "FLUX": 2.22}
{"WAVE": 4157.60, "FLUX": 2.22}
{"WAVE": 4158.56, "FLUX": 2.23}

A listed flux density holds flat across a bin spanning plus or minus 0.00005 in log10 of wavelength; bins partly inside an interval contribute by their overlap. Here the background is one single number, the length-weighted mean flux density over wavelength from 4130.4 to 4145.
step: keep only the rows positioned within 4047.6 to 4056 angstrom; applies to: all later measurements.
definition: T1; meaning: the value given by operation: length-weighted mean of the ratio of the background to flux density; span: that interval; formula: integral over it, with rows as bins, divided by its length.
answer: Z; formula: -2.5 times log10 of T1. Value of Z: -0.05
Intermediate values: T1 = 1.05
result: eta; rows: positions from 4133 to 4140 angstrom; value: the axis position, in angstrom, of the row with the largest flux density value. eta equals 4133.74 angstrom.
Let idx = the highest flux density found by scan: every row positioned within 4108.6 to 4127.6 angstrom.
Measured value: 2.93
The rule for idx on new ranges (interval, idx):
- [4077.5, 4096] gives 2.79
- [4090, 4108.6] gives 2.79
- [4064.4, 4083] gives 2.51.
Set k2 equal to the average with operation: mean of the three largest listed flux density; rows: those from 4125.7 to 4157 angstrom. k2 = 2.64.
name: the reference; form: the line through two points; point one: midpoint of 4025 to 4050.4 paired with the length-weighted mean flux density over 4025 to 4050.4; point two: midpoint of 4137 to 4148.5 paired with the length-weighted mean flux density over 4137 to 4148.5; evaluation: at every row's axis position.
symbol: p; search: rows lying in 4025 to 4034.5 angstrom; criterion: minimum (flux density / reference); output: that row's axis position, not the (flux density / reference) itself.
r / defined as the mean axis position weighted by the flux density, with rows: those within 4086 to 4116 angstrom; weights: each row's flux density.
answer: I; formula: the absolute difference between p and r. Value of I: 67.1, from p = 4034.06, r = 4101.2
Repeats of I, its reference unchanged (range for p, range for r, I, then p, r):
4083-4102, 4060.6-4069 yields 18.7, 4083.60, 4064.9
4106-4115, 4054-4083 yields 37.5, 4106.22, 4068.7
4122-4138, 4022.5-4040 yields 106.4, 4137.54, 4031.2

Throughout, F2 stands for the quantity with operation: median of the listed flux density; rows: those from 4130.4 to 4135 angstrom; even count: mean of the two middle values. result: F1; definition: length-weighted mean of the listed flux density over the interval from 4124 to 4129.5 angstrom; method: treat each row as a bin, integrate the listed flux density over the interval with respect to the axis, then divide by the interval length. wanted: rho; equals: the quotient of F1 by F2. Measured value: 1.01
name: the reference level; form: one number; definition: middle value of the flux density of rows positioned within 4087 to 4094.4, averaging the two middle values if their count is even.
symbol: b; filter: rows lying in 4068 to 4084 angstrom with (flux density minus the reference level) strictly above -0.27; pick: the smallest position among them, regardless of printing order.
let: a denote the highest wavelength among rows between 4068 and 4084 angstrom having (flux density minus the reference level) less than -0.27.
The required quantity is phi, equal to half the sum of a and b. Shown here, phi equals 4074.2 angstrom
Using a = 4079.84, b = 4068.58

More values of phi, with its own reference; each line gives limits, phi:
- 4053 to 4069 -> 4060.6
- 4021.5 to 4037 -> 4029.4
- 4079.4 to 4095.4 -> 4080.3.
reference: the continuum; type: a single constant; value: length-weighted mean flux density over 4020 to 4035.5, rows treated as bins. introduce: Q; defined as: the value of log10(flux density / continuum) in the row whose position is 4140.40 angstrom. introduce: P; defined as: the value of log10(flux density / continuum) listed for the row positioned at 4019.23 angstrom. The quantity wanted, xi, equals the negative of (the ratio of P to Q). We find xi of 1.0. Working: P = 0.016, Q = -0.016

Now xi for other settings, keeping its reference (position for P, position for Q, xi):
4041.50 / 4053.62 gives -0.7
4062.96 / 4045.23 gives 0.3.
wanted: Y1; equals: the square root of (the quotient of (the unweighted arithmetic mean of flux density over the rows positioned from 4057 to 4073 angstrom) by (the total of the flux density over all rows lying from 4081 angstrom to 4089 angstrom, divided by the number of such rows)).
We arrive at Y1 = 0.99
